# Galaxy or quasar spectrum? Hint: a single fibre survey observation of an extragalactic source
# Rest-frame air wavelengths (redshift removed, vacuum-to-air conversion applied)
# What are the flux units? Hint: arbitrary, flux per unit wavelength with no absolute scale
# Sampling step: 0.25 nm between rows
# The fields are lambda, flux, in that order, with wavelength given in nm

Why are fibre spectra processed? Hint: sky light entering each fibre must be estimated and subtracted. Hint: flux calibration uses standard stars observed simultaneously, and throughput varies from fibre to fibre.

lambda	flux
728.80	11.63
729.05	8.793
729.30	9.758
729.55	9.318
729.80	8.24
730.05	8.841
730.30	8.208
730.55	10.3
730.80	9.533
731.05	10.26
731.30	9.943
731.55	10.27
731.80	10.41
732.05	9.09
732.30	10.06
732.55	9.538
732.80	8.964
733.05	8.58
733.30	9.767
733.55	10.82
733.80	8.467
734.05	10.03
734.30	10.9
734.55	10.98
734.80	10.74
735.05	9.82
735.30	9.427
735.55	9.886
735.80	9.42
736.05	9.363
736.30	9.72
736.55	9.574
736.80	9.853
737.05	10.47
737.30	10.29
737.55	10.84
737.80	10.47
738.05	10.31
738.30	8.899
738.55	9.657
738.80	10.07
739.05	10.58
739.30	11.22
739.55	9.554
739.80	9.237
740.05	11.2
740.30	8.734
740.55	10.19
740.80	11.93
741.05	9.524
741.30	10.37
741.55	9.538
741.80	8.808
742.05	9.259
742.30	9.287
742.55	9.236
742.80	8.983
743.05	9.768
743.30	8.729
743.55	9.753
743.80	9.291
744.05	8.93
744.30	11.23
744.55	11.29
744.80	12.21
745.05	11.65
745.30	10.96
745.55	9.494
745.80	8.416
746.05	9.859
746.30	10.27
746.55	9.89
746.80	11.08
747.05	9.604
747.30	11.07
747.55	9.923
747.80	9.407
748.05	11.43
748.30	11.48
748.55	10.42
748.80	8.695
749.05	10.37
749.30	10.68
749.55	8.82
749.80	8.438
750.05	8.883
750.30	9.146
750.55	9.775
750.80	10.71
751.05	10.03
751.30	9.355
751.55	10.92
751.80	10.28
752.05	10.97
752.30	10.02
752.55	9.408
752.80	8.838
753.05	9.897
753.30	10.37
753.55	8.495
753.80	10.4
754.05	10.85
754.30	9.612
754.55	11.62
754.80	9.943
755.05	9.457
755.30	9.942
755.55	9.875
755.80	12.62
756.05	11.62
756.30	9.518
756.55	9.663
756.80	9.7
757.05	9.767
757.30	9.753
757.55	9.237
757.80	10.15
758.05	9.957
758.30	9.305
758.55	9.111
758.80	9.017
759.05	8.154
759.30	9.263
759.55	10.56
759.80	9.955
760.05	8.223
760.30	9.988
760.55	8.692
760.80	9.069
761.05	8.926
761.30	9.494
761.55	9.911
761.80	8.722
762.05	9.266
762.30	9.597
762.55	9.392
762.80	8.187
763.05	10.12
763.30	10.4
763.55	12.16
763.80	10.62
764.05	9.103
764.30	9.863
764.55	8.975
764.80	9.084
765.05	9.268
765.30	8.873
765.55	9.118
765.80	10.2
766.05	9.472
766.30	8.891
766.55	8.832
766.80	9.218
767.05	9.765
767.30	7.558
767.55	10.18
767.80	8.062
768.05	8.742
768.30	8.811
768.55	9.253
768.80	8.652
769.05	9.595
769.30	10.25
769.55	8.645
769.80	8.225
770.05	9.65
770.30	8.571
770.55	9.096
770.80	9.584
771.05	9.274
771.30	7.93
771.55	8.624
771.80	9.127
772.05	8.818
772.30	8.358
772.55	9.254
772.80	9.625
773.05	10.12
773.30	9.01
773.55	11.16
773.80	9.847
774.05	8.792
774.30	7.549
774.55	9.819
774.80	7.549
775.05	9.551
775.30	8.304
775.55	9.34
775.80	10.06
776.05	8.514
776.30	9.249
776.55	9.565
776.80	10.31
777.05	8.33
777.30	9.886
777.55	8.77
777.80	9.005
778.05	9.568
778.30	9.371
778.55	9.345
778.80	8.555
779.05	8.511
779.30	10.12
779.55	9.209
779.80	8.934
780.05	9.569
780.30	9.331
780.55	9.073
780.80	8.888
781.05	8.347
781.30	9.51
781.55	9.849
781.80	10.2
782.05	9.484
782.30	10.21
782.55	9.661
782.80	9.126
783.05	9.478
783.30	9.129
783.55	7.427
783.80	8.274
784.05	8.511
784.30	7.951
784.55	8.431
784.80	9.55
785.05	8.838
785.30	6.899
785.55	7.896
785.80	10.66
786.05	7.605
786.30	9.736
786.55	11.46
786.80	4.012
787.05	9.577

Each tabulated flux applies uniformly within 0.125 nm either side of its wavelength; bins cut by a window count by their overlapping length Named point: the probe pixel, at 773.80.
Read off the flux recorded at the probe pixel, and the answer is 9.847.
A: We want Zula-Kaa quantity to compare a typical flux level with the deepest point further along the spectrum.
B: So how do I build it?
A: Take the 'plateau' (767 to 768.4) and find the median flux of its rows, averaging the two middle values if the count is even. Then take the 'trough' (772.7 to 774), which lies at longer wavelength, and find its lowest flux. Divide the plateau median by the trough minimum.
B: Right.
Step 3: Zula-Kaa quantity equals 0.97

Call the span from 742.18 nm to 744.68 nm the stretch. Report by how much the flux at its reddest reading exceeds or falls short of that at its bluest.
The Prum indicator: 2.00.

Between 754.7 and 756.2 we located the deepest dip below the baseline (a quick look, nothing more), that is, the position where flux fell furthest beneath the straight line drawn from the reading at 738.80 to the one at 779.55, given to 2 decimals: 755.05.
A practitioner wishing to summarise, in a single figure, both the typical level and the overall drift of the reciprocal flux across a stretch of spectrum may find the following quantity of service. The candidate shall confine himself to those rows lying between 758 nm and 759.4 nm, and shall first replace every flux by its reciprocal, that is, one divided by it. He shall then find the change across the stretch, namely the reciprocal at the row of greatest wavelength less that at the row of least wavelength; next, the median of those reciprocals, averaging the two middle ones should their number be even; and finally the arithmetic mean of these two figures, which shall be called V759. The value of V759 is 0.0582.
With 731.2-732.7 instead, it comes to 0.0521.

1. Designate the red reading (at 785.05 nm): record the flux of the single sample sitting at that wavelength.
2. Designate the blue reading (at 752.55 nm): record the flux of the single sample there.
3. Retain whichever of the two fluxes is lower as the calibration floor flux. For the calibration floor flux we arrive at 8.8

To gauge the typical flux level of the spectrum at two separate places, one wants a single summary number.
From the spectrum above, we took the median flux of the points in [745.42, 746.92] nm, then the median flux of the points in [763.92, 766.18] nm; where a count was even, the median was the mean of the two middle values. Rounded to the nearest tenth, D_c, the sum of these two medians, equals 19.0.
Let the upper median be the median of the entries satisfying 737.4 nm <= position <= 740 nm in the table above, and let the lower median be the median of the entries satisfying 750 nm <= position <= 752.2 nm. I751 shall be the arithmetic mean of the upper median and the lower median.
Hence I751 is 10.1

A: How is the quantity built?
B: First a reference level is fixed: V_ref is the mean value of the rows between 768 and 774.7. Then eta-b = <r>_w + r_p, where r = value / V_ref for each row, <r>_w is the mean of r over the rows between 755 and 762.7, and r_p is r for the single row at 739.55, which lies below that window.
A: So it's 2.10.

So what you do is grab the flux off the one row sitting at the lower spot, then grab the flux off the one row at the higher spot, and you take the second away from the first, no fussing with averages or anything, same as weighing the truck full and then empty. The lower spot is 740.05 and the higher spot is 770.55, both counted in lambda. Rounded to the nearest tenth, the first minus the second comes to 2.1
